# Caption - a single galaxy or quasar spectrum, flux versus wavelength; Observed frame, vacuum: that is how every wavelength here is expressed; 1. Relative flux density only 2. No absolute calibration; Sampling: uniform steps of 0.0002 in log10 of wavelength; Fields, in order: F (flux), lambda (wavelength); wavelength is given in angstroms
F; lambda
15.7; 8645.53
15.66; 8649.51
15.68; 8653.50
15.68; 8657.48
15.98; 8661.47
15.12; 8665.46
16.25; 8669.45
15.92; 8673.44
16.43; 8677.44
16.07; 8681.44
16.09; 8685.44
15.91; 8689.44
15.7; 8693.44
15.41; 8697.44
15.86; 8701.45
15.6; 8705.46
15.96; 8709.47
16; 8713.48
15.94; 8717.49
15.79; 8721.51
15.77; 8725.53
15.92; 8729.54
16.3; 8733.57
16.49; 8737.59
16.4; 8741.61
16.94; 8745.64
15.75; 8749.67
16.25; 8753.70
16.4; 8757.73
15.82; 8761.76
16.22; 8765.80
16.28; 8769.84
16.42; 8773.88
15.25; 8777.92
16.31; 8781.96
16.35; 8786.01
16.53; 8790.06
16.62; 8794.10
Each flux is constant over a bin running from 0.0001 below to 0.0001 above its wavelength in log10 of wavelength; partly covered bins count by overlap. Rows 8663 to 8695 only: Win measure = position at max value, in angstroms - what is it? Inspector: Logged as 8677.44 angstroms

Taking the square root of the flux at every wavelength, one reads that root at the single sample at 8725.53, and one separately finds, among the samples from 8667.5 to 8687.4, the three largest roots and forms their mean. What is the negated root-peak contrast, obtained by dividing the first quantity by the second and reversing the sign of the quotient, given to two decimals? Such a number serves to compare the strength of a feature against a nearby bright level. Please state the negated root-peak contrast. -0.98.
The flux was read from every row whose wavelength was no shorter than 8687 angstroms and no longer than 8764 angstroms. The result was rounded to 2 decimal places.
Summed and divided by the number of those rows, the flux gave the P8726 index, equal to 16.01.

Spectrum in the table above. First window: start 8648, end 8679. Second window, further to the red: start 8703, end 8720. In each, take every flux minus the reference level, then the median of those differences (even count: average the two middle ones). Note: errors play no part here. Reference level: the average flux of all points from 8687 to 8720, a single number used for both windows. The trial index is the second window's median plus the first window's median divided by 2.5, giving 0.15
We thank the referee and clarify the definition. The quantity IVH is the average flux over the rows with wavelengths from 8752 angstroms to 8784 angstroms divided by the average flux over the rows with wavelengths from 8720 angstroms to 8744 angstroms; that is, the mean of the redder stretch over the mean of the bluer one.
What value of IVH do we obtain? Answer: 1.00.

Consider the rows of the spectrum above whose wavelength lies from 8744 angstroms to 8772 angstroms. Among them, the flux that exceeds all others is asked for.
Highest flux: 16.94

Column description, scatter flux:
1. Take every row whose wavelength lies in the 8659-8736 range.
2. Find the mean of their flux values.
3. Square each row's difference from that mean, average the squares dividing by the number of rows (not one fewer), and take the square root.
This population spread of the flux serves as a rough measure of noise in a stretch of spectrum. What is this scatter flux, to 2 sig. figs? 0.30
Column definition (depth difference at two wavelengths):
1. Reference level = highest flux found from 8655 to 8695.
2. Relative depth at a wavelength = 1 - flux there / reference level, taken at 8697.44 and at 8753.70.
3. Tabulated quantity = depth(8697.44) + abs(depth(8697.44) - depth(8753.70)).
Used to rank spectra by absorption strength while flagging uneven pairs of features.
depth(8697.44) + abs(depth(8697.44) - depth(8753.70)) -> 0.11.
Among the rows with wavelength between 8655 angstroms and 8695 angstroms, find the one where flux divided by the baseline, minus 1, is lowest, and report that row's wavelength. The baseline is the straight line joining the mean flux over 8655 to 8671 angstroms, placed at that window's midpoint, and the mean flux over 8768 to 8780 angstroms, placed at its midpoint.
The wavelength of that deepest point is 8665.46 angstroms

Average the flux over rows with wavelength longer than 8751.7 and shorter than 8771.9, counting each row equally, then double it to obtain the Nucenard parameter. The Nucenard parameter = 32.39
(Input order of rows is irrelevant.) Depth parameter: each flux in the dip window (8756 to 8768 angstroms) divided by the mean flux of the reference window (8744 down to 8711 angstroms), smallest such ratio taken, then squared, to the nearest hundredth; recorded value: 0.97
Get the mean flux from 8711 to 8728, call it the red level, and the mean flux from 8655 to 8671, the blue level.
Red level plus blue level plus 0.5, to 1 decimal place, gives 32.1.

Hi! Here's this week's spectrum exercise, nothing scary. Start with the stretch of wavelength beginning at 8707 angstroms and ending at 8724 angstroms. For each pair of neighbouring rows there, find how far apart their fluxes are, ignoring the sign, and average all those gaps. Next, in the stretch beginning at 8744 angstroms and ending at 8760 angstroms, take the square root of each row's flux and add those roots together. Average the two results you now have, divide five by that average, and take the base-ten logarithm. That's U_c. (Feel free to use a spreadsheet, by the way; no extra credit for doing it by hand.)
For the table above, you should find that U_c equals -0.211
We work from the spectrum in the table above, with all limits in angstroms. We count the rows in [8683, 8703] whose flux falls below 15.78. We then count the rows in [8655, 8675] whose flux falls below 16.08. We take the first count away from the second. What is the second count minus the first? 2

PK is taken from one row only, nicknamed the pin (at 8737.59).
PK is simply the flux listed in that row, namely 16.49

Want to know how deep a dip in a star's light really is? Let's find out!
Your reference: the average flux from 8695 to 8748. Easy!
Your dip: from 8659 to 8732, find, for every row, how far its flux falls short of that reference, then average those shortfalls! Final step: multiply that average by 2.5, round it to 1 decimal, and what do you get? 0.4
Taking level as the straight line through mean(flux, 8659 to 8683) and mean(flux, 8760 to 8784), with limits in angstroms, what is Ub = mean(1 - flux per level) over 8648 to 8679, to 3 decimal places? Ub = 0.007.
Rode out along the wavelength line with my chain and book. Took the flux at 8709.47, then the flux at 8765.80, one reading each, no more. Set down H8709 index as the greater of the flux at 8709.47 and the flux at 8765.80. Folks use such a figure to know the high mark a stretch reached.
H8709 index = 16.2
